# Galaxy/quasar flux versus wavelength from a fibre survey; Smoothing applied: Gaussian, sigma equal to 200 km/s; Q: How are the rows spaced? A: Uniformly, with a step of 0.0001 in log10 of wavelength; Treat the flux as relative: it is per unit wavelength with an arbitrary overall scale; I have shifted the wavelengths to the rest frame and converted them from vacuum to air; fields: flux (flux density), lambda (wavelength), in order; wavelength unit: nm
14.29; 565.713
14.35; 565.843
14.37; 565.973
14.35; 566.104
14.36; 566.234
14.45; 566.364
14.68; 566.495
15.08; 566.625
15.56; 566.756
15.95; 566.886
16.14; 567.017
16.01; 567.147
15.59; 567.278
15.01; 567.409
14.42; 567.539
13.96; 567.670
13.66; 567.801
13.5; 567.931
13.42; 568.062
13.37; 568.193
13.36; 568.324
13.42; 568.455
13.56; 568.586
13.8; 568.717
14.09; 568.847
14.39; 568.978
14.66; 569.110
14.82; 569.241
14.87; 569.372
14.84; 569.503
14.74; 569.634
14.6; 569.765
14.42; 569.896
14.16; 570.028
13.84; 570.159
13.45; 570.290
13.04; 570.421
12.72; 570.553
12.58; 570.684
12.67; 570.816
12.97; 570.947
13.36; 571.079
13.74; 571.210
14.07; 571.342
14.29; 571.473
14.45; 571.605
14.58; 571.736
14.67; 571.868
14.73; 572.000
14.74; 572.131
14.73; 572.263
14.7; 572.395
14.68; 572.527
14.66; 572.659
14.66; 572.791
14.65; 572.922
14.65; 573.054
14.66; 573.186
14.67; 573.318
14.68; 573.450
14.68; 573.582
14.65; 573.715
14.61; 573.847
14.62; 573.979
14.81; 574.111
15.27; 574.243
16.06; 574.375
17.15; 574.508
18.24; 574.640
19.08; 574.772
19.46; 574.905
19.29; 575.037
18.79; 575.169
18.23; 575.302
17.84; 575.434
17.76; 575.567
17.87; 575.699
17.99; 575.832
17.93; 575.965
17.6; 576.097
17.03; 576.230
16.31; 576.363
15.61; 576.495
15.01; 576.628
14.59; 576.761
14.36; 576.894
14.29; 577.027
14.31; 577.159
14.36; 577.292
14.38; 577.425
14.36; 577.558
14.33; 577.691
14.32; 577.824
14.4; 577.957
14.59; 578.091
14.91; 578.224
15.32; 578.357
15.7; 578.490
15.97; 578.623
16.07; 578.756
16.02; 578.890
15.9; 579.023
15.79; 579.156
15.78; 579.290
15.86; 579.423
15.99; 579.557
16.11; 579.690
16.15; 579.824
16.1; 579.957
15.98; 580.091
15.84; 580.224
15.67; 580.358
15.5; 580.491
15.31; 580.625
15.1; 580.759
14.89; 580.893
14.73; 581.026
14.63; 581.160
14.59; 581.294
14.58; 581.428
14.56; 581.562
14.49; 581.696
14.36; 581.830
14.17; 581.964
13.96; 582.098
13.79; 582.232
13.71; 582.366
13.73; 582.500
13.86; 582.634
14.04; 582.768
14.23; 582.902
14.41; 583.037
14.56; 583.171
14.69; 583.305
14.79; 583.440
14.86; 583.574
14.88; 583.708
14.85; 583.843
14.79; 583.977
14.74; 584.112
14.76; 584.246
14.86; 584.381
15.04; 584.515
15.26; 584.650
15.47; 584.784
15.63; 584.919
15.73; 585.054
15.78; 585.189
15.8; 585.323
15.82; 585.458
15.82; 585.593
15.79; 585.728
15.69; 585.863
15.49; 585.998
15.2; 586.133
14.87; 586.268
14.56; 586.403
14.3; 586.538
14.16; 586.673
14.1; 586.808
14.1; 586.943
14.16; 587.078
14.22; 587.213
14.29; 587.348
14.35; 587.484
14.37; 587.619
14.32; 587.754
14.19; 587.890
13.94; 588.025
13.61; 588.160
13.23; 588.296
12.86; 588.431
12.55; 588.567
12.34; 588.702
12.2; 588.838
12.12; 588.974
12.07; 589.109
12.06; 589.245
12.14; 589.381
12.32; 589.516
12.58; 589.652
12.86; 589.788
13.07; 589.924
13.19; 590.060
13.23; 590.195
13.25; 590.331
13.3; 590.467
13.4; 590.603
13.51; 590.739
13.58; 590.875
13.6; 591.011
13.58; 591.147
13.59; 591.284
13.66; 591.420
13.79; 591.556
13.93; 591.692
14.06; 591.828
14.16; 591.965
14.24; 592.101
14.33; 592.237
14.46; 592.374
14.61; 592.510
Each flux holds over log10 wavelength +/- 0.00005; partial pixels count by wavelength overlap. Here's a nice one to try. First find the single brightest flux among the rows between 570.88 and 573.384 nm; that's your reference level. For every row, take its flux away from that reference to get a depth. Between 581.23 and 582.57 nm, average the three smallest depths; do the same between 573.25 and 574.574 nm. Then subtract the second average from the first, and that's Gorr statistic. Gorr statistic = 1.6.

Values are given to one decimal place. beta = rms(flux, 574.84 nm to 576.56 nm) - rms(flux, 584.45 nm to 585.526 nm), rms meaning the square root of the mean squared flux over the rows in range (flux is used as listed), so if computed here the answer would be 2.3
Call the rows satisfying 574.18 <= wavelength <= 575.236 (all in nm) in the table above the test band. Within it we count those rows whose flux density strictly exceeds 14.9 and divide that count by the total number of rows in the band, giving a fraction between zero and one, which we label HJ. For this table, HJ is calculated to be 1.00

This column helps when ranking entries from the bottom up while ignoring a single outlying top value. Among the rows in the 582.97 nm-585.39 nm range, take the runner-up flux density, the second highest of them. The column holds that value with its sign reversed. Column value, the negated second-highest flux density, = -15.8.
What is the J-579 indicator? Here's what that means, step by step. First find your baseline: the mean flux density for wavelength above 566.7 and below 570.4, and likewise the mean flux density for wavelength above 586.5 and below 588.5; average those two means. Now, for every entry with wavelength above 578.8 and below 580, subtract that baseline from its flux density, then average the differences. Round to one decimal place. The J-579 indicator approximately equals 1.8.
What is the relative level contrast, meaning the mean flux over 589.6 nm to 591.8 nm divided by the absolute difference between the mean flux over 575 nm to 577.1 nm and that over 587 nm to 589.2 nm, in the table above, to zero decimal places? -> 4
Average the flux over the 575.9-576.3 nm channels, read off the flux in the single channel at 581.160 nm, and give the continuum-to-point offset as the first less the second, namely 2.9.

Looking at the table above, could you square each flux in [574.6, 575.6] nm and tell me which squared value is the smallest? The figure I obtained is 315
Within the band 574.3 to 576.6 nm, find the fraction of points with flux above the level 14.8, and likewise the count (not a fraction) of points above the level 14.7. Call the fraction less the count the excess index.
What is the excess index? -16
